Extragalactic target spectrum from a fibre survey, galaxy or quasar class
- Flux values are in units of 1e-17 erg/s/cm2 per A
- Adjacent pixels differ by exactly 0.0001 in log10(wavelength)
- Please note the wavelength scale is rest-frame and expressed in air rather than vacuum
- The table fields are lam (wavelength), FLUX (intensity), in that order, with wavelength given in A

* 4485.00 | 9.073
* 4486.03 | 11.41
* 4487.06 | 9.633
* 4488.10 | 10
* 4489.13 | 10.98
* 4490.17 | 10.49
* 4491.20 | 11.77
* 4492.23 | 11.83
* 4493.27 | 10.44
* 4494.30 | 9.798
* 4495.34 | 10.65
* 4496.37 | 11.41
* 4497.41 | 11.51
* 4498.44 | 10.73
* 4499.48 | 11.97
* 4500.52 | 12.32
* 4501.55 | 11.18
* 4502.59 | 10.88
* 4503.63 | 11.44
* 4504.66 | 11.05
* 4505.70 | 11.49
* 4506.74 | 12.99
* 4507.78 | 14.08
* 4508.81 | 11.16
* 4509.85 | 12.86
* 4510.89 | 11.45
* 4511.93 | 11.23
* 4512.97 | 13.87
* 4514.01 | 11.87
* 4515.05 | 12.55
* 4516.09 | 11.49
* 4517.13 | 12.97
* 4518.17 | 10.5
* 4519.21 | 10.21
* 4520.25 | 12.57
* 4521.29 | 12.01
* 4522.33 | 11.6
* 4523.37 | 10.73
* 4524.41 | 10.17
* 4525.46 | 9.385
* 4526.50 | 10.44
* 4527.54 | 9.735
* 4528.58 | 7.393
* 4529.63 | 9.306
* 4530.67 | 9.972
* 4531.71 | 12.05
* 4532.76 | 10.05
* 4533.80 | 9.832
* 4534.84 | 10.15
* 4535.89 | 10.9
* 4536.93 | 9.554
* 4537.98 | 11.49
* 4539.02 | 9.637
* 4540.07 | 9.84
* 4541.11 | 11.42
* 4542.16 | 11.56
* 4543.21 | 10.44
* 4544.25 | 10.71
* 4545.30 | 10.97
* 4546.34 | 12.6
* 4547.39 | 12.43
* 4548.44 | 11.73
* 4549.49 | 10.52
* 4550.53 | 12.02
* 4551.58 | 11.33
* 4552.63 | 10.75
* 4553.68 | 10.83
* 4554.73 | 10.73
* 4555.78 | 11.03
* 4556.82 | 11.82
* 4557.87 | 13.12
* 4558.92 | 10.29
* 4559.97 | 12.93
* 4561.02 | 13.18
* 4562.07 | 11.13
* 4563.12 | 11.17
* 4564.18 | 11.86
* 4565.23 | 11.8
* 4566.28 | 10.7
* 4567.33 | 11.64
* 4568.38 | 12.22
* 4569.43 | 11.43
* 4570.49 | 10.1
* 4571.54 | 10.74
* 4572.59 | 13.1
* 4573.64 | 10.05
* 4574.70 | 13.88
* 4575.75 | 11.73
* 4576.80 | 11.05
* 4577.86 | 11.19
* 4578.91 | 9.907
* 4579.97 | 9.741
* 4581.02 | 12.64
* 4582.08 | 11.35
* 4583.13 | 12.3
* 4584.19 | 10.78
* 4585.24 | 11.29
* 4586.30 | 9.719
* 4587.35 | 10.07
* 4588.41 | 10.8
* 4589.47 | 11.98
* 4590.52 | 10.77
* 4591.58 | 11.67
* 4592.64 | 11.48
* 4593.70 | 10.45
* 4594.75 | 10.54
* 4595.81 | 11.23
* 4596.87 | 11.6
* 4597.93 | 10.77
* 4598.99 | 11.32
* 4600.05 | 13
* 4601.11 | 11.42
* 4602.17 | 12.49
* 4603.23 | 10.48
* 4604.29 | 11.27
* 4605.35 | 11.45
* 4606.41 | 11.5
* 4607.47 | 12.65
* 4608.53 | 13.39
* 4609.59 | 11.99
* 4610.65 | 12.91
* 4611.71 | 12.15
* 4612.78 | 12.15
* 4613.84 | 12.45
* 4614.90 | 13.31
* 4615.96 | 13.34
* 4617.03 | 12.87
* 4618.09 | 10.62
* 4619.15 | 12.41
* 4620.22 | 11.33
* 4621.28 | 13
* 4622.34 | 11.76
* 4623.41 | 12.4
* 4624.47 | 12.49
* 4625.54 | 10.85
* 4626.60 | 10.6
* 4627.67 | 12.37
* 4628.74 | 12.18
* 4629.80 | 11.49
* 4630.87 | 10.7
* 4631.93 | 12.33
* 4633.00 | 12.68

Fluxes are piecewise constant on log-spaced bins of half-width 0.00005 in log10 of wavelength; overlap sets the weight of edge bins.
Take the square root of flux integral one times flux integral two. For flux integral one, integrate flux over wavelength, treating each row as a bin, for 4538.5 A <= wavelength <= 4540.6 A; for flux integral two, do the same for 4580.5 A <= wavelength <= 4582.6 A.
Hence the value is 22.7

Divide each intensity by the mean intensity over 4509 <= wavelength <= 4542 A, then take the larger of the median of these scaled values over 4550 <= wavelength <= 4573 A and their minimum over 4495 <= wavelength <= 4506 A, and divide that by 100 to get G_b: 0.0105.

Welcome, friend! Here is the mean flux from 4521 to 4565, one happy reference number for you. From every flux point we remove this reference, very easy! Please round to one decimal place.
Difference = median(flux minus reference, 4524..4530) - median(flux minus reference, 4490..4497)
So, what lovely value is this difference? -1.1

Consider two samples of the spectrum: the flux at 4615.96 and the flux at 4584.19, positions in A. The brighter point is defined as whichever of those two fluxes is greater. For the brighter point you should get 13.3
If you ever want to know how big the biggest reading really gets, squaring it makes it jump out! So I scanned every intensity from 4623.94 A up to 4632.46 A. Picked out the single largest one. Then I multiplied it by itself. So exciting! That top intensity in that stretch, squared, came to 156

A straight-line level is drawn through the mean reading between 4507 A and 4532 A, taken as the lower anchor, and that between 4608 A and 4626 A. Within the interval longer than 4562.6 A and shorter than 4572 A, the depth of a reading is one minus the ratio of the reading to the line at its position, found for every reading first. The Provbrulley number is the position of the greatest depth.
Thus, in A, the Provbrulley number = 4570.49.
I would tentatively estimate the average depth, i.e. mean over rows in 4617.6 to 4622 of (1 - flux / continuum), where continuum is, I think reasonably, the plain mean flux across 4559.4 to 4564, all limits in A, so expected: 0.02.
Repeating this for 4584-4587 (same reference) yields 0.12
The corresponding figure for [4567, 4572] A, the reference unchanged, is 0.07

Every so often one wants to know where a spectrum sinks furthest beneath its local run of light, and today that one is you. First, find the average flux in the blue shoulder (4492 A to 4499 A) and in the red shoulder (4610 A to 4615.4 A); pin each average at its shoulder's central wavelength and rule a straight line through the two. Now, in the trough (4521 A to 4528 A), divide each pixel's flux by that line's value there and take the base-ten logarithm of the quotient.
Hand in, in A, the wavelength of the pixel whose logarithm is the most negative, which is 4525.46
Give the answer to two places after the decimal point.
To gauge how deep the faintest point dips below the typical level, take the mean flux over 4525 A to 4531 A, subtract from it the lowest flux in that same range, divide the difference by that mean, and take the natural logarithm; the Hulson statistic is -1.56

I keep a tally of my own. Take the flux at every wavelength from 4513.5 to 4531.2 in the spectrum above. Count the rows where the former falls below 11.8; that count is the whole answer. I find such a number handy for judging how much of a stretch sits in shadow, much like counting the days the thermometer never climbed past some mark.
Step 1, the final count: 12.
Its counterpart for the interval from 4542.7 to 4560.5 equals 11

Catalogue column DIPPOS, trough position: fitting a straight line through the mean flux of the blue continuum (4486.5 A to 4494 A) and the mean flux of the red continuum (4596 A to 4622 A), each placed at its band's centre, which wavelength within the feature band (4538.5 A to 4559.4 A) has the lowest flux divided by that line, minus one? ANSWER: 4539.02 A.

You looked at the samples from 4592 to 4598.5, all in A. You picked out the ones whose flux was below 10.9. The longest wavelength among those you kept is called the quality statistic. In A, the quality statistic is 4597.93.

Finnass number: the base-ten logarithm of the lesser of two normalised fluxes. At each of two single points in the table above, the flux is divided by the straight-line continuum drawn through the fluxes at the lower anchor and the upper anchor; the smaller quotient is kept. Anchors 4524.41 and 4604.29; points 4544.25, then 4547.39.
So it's 0.011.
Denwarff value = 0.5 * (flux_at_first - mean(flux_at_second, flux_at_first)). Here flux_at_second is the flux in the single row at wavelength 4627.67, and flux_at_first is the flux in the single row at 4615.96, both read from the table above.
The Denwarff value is 0.24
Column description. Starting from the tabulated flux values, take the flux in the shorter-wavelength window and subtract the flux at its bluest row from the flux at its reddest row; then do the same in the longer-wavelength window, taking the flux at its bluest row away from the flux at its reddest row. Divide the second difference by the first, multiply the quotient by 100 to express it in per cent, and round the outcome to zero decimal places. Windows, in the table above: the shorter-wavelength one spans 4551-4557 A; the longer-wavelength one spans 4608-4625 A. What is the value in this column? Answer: -184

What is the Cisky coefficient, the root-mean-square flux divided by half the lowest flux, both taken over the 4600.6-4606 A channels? 2.18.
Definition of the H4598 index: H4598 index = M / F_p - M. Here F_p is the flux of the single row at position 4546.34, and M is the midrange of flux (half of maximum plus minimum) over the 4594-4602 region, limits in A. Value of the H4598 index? -10.8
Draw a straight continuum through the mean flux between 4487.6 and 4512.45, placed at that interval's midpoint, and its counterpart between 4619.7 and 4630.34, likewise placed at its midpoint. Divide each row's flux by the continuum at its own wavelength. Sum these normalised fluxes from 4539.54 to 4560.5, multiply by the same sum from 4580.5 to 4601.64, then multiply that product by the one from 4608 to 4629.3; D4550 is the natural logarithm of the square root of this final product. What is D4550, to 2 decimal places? 4.48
